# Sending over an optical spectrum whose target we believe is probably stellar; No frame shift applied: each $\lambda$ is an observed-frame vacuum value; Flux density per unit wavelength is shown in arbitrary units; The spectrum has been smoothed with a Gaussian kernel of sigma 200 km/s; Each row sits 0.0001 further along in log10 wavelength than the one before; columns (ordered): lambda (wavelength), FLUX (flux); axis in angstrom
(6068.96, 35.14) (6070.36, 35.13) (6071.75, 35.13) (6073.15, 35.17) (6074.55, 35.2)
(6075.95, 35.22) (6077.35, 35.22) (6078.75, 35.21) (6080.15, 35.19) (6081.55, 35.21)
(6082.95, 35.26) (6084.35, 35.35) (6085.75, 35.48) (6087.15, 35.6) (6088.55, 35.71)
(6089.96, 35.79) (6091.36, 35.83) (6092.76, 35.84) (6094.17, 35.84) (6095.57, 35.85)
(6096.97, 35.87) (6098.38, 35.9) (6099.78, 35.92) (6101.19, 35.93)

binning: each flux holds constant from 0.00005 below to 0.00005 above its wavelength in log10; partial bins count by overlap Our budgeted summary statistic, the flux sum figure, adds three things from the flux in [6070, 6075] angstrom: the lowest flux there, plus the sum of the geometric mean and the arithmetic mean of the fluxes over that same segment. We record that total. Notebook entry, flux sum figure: 105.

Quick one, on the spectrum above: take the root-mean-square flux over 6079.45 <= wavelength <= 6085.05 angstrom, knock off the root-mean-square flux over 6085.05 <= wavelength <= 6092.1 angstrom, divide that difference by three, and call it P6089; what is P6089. -0.14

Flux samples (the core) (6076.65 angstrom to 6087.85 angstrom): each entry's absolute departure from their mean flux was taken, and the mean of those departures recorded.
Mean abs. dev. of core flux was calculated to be 0.12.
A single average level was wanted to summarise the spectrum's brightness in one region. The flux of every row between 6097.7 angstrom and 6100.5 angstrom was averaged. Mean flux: 35.9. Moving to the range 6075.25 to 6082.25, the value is 35.2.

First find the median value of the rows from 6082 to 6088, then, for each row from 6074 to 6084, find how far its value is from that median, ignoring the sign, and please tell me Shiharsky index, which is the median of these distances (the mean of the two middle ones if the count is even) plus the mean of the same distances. 0.40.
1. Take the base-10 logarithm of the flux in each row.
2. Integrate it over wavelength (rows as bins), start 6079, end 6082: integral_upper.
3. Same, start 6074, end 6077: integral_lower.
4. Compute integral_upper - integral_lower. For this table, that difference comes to 0.0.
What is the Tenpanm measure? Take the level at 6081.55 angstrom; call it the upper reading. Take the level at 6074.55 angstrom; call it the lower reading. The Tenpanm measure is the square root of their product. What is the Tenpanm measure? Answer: 35.2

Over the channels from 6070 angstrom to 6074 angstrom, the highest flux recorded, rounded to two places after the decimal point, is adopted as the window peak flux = 35.17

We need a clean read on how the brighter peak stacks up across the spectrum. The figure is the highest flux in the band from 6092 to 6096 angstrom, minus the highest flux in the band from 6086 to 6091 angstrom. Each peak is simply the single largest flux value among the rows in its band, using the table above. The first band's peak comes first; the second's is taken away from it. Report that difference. 0.060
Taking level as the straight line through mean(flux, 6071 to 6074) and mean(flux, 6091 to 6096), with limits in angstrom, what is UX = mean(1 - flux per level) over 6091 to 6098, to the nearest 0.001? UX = 0.000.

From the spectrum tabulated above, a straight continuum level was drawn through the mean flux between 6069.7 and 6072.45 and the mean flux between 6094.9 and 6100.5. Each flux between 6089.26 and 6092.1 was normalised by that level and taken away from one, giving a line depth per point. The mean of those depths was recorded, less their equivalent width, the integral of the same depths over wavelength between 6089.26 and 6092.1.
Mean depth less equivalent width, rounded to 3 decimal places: 0.006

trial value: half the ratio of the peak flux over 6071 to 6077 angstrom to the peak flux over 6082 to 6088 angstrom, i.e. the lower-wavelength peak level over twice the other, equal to 0.495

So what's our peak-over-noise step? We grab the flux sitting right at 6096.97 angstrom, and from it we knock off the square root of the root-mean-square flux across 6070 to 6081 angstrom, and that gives 29.9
